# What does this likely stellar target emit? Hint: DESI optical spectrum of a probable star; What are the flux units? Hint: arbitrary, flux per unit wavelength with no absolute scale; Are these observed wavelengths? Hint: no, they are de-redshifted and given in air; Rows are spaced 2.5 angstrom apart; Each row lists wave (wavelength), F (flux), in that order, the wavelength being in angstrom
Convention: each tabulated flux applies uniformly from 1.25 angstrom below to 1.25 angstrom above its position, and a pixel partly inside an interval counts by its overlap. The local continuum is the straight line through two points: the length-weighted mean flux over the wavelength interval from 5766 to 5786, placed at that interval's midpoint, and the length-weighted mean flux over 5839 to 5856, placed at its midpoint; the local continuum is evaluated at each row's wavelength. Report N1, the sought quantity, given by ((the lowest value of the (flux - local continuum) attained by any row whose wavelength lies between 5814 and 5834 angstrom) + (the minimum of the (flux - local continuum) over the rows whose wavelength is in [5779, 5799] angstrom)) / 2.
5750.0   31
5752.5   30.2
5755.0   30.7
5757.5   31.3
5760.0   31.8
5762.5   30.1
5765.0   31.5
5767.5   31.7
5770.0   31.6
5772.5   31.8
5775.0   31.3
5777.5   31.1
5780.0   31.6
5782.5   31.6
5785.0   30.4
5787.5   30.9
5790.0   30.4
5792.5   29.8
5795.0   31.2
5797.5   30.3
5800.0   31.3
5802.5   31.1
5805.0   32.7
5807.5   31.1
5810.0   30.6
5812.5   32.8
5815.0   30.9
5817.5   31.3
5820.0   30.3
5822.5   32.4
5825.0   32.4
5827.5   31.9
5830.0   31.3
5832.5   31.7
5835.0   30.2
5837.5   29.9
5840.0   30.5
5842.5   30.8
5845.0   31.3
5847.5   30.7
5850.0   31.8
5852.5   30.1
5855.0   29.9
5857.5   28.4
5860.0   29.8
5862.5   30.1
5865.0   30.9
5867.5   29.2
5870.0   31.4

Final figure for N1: -1.07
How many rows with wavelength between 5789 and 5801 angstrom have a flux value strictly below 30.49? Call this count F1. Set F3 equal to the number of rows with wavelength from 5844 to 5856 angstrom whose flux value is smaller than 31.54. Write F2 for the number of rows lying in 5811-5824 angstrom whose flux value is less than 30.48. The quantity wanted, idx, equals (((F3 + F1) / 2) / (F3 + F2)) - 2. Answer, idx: -1.30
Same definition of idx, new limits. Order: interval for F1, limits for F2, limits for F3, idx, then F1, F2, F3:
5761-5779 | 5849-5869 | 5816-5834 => -1.78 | 1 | 6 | 3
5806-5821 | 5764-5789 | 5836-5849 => -1.50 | 1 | 1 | 5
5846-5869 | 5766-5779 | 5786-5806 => -1.07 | 6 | 0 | 7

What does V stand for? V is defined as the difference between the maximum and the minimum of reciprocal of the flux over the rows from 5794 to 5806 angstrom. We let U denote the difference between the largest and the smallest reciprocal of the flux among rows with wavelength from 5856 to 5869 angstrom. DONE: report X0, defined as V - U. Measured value -0.0004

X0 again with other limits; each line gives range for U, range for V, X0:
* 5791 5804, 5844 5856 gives 0.0004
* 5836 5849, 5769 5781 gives -0.0008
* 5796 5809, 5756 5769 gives -0.0006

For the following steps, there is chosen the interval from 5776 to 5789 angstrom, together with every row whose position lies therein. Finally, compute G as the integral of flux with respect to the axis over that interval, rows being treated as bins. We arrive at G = 404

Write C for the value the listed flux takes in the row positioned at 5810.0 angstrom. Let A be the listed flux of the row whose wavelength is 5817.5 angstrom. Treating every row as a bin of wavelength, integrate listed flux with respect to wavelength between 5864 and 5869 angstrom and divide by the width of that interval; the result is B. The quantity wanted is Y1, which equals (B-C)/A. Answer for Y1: -0.017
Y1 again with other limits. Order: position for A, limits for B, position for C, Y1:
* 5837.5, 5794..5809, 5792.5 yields 0.049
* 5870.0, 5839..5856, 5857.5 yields 0.075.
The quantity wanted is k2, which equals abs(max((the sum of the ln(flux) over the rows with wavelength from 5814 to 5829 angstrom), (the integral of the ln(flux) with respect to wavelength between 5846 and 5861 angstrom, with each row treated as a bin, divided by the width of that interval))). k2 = 20.7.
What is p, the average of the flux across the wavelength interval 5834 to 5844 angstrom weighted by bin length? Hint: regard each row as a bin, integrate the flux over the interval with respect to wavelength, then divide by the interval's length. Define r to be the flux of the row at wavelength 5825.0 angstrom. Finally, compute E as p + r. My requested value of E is 62.8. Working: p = 30.4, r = 32.4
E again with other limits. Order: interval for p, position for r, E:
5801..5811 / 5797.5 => 61.7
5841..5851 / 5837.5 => 61.0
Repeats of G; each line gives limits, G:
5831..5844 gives 398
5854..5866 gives 358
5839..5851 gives 372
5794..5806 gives 376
